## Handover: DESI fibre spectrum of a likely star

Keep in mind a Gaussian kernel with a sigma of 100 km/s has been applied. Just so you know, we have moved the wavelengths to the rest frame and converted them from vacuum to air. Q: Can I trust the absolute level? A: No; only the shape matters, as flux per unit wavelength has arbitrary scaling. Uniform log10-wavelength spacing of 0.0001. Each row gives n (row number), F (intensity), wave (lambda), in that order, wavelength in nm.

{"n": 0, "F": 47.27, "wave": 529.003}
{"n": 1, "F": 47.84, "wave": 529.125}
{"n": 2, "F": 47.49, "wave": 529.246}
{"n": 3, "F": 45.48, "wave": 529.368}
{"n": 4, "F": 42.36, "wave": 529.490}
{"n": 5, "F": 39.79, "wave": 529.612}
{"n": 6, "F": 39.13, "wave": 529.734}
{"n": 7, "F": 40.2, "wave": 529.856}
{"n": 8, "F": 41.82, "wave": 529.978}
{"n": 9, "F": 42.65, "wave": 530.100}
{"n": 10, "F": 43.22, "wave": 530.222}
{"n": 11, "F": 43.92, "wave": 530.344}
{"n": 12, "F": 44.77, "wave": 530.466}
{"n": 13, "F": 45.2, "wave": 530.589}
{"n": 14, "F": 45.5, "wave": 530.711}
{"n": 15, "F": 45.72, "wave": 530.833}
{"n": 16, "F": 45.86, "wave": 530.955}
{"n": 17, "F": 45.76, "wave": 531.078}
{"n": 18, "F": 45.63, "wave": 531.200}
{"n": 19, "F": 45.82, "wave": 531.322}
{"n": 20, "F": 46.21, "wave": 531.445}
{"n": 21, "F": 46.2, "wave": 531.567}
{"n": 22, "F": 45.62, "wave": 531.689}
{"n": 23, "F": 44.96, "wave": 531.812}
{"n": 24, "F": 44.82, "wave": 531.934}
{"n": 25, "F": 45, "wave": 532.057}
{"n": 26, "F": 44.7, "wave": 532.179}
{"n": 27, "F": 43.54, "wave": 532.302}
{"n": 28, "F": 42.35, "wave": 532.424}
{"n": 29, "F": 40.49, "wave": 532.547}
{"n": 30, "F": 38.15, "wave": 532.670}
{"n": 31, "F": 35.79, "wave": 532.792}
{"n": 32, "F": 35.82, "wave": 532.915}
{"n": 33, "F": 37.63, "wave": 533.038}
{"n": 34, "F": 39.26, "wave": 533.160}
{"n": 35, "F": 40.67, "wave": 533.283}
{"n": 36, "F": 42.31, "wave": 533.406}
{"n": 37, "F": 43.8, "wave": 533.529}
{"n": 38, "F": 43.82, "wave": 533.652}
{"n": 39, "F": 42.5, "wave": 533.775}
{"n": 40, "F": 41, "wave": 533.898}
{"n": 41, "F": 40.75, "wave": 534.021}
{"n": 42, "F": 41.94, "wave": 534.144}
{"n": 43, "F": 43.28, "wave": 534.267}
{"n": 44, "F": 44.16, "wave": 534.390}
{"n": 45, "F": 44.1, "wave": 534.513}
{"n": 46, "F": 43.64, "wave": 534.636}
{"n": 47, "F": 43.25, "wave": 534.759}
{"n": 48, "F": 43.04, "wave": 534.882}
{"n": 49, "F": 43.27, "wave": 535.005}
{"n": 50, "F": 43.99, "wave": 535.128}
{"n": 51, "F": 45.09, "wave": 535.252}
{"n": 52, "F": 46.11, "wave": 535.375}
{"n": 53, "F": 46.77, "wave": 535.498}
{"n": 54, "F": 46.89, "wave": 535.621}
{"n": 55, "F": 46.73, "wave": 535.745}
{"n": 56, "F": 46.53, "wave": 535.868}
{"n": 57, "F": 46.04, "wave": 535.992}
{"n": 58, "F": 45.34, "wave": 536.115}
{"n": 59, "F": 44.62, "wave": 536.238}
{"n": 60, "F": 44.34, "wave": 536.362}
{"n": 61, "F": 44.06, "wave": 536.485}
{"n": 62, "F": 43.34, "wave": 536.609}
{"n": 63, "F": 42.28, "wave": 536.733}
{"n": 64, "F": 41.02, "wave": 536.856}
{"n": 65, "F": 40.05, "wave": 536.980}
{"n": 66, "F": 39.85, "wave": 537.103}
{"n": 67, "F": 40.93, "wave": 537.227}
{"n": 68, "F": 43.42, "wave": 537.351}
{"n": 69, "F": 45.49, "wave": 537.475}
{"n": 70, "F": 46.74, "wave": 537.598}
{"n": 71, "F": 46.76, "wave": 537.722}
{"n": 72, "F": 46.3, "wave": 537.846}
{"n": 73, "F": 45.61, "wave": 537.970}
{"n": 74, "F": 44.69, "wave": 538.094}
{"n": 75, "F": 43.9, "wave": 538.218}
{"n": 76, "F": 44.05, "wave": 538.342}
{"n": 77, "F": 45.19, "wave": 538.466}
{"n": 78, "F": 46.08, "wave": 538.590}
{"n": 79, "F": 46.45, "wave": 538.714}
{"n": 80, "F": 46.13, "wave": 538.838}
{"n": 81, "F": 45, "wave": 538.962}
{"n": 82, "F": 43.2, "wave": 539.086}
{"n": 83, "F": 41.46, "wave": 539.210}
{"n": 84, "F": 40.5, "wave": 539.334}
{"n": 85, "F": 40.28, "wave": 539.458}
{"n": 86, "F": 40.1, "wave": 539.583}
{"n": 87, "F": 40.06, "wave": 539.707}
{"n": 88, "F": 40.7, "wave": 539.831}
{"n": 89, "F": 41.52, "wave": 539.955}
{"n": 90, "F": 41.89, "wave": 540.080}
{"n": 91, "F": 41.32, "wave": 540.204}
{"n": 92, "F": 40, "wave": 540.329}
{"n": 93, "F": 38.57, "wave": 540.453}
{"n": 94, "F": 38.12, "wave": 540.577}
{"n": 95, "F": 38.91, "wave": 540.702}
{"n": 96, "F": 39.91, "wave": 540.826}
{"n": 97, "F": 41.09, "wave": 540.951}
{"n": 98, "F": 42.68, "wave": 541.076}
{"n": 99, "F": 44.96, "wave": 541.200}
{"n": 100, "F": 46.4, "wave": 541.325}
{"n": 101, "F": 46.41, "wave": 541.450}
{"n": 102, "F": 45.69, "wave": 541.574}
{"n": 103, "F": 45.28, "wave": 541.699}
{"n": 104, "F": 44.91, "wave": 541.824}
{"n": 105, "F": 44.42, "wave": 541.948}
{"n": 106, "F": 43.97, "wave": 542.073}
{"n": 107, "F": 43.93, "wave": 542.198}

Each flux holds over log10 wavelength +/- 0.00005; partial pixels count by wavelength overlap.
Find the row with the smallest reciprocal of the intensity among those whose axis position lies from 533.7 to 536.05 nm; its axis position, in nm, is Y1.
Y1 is 535.621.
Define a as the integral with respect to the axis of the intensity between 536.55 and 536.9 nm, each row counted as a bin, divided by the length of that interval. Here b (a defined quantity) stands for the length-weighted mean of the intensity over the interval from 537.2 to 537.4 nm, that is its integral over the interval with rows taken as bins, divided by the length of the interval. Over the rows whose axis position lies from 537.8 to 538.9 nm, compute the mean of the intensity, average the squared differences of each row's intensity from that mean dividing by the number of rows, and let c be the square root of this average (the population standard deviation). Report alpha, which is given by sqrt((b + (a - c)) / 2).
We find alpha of 6.47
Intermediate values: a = 42.3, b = 42.3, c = 0.92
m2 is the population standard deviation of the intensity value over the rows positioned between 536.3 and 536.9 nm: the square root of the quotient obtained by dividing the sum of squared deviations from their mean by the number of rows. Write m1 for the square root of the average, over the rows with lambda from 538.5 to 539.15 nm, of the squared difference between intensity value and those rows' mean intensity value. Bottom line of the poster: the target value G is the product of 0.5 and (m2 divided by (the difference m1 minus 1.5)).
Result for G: -2.0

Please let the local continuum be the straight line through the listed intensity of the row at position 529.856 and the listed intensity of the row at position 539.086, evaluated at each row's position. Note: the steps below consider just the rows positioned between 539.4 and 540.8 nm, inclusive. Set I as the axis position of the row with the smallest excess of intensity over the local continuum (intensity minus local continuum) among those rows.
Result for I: 540.577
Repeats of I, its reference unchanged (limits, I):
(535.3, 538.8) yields 537.103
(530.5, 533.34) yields 532.915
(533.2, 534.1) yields 534.021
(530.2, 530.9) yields 530.222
